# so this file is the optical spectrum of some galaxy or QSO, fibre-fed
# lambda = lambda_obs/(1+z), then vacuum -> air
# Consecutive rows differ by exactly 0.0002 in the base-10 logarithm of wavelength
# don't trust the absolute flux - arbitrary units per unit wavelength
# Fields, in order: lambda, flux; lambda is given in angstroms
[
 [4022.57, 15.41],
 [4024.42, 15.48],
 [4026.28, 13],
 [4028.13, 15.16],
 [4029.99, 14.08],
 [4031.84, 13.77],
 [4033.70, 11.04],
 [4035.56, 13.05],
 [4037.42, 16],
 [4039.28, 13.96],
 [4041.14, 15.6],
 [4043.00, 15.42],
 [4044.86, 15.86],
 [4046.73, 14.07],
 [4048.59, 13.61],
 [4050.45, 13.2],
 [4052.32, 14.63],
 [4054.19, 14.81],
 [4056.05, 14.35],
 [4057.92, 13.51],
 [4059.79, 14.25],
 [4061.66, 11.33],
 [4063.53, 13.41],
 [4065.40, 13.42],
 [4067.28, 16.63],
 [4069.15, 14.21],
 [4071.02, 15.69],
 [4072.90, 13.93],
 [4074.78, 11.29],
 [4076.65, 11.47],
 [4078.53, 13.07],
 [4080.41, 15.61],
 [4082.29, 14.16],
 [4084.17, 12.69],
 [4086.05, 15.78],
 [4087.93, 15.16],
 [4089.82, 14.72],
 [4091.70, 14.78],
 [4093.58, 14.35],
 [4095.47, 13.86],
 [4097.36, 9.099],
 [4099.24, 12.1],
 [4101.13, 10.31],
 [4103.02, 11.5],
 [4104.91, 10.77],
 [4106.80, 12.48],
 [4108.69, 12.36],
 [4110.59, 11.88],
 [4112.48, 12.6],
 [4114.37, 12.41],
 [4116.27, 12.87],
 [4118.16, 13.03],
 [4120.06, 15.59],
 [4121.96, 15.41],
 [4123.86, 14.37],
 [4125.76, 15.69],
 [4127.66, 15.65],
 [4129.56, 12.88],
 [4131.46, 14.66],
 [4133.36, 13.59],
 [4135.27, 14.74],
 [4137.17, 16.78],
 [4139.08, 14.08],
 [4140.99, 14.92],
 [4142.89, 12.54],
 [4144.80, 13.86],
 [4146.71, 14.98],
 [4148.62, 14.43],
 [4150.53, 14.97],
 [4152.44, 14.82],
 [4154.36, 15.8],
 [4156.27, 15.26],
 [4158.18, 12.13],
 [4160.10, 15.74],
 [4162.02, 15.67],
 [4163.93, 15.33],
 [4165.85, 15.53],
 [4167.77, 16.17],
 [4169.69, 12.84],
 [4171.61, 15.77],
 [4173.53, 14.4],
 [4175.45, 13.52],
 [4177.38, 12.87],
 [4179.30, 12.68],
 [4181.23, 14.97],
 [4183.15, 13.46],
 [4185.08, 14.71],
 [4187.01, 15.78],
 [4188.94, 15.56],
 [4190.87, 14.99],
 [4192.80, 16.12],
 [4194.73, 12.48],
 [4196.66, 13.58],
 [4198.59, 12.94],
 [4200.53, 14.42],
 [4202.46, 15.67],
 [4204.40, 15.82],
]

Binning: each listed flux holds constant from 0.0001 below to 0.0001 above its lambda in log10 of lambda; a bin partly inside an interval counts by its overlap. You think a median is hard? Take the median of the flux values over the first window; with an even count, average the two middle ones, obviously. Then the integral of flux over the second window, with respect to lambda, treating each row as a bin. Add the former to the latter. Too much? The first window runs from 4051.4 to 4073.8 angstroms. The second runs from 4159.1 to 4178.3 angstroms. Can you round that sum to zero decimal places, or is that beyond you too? 298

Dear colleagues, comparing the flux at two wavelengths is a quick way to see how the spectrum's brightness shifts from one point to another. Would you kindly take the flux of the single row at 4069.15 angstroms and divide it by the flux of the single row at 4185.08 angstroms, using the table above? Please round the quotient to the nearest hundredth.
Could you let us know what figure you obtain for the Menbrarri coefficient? 0.97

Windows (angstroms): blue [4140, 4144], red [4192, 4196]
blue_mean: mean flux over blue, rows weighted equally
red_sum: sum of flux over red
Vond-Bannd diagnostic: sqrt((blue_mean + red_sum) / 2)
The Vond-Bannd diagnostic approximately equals 4.60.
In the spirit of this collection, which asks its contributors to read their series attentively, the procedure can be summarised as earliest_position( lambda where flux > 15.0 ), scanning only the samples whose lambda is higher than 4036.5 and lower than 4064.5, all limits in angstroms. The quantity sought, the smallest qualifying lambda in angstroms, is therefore 4037.42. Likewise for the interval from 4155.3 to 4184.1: 4156.27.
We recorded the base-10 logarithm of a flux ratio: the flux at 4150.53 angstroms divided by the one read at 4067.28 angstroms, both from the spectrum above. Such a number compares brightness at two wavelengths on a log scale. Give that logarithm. -0.046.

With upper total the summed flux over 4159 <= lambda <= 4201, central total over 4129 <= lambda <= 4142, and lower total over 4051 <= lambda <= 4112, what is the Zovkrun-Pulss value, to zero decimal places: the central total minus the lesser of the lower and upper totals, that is -218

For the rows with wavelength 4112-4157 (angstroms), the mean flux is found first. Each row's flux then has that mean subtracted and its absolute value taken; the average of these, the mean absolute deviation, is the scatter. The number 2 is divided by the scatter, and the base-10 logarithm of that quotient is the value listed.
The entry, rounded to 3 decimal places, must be 0.304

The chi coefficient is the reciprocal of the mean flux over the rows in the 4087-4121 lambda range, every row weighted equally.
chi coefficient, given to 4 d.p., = 0.0783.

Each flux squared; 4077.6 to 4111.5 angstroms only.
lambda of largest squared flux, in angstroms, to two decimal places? 4086.05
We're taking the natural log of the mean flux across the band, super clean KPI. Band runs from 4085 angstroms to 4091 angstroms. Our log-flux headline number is 2.72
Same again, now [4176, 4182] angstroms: 2.60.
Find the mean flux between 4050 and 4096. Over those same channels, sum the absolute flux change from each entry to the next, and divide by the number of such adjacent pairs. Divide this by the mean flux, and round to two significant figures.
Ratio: 0.097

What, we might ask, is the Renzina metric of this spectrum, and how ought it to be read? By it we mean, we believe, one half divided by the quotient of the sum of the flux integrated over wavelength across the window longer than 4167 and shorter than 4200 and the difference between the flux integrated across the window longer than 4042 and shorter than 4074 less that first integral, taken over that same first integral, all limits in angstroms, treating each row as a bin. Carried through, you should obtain 0.517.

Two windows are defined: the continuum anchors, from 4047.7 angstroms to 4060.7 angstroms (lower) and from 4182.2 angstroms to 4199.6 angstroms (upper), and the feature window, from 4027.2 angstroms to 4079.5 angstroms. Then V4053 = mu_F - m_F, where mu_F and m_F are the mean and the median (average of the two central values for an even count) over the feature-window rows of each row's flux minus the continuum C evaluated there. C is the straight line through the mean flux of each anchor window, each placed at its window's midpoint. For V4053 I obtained -0.08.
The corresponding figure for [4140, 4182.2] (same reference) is -0.44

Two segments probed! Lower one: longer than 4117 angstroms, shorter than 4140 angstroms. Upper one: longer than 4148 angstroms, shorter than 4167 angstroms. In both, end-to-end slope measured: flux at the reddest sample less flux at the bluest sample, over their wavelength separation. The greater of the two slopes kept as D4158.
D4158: 0.064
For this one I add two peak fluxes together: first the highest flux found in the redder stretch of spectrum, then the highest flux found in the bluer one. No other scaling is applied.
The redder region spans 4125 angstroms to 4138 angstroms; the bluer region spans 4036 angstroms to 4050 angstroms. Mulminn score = 32.8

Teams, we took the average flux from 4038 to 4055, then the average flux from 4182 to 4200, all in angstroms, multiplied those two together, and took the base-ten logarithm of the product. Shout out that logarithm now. 2.32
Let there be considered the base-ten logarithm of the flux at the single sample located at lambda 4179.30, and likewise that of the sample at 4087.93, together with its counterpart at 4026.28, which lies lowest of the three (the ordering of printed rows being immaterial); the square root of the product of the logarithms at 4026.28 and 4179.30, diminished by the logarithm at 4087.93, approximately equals -0.072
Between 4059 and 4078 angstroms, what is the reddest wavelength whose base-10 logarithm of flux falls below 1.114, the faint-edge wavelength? 4076.65 angstroms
